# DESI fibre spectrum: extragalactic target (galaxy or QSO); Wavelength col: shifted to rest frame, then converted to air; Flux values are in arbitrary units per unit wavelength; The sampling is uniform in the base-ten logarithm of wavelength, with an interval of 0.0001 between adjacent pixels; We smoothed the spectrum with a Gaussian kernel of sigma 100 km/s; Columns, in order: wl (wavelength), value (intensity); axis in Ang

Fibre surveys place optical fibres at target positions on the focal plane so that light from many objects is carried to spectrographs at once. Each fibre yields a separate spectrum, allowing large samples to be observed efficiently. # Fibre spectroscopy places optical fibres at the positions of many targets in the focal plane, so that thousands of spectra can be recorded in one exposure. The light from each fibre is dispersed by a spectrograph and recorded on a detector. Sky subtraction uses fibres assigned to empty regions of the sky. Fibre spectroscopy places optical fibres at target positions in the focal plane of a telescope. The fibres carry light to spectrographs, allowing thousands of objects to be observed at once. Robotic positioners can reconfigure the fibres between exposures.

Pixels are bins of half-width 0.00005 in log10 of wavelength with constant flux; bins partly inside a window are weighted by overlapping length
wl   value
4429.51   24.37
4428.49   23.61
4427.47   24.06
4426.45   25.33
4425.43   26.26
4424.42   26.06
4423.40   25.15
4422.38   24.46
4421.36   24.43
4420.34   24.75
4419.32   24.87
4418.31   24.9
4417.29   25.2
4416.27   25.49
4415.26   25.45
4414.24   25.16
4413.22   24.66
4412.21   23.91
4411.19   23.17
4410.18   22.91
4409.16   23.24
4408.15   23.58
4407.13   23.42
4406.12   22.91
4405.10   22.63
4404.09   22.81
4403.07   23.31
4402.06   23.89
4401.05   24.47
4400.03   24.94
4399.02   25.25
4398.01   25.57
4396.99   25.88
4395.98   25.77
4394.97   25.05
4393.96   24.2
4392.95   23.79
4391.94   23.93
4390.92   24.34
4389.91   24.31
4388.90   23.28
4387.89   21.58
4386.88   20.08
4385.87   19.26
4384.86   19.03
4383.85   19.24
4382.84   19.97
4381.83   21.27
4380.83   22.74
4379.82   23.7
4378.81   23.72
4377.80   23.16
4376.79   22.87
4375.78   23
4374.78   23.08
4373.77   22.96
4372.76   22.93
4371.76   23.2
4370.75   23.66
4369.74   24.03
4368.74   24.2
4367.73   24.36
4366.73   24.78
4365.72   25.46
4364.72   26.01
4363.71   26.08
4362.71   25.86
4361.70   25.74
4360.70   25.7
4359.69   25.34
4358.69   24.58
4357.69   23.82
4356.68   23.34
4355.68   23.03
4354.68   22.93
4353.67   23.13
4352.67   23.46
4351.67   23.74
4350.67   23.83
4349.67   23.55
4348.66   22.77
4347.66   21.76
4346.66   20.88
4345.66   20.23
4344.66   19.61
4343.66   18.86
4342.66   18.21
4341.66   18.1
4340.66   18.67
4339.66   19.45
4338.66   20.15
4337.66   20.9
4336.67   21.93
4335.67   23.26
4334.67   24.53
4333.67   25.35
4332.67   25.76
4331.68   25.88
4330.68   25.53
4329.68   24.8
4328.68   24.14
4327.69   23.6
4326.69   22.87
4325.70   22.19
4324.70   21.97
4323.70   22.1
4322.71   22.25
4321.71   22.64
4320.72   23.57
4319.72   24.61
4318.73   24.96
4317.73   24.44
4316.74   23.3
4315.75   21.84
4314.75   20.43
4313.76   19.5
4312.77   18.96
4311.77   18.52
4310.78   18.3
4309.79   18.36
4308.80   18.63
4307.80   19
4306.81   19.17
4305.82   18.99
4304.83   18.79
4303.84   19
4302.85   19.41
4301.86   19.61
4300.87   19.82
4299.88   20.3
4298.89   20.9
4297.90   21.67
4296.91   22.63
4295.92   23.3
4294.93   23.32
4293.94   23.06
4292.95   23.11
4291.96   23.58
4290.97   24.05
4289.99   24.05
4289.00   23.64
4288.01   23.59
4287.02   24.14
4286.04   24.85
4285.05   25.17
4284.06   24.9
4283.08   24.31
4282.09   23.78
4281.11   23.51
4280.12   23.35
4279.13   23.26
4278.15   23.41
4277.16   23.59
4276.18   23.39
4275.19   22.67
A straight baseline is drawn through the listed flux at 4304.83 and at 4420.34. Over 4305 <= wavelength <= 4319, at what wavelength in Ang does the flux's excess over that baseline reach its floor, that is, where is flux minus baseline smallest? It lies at 4310.78 Ang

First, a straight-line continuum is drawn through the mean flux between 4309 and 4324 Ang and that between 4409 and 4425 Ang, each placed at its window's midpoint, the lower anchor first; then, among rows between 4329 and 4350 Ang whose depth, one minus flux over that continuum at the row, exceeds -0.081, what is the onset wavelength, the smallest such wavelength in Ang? 4335.67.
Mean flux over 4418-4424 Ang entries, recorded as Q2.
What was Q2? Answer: 24.8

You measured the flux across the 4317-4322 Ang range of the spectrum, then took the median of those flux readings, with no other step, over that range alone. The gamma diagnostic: 24.4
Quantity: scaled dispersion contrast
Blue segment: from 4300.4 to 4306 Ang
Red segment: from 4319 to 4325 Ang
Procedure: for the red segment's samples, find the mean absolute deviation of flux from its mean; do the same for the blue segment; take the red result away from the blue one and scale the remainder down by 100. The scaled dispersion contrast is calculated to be -0.005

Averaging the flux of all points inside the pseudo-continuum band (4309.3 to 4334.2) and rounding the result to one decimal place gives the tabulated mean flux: 22.6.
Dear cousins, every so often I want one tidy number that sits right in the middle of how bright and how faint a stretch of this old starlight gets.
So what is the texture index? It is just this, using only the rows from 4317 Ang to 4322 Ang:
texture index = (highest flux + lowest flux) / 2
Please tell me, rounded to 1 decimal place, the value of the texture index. 23.8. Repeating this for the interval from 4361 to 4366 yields 25.8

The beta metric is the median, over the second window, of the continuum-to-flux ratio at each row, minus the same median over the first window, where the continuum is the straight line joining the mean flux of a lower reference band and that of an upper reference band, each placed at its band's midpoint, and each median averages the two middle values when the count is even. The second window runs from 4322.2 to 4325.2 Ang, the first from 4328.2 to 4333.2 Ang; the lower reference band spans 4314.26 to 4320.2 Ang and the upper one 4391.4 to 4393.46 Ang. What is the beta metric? 0.14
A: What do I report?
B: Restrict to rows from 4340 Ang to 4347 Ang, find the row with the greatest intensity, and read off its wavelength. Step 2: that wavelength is 4346.66 Ang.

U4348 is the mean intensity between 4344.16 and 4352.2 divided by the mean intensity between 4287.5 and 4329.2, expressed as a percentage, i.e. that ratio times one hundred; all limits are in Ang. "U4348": 102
